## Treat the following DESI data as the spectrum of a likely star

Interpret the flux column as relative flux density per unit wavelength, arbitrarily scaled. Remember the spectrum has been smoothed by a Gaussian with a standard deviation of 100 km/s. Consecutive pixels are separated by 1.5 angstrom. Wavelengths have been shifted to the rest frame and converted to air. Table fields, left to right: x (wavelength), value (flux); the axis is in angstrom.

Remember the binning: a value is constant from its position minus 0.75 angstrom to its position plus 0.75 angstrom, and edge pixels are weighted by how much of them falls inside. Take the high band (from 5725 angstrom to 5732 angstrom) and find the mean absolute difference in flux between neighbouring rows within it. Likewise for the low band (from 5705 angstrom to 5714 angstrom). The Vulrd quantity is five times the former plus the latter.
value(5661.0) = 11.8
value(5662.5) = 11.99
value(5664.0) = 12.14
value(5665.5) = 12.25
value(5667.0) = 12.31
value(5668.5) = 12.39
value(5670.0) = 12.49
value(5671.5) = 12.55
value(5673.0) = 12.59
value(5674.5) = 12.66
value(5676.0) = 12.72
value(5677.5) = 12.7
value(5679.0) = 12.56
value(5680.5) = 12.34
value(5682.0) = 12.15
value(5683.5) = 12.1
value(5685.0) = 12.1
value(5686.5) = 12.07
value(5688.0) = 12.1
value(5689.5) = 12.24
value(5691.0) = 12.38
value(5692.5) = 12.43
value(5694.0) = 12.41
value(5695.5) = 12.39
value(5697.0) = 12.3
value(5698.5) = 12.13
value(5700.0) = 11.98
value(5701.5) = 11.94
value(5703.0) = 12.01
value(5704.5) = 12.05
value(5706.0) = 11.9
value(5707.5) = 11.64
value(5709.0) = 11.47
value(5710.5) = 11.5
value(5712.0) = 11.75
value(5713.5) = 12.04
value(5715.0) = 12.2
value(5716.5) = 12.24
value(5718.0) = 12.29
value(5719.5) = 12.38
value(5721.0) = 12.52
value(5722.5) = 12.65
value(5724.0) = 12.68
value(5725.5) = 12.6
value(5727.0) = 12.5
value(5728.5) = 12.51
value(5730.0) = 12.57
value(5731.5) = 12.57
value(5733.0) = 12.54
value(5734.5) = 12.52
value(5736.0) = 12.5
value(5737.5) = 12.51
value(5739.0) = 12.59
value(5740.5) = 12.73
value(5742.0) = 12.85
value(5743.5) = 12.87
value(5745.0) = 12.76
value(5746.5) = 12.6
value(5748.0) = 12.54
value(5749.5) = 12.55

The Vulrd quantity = 0.41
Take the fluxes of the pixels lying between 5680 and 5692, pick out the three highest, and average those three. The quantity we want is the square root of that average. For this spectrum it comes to 3.51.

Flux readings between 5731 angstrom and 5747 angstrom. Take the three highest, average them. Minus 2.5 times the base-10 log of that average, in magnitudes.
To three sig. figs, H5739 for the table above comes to -2.77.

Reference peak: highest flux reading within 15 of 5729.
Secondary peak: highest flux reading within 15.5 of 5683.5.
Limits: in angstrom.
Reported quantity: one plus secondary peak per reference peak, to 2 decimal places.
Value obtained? 1.99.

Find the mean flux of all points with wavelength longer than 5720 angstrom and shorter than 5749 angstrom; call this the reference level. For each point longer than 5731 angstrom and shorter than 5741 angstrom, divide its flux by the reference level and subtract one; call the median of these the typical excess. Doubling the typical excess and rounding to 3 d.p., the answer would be -0.011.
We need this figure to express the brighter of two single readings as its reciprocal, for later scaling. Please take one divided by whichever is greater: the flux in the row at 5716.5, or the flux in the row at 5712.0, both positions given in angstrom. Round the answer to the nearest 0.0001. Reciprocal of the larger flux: 0.0817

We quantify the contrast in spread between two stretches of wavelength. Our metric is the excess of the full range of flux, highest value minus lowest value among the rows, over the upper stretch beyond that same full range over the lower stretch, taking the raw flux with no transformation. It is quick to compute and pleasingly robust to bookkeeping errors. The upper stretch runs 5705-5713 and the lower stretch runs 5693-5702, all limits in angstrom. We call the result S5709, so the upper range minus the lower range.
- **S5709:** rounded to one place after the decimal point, 0.0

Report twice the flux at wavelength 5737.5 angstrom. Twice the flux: 25.0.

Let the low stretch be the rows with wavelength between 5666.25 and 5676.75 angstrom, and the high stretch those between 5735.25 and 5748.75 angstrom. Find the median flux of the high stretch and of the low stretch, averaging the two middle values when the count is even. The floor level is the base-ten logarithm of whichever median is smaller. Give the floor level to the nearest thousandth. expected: 1.099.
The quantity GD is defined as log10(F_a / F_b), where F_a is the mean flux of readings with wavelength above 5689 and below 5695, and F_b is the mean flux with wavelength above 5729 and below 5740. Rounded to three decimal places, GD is -0.006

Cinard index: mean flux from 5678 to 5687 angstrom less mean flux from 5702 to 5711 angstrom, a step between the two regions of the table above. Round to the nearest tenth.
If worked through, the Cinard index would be 0.5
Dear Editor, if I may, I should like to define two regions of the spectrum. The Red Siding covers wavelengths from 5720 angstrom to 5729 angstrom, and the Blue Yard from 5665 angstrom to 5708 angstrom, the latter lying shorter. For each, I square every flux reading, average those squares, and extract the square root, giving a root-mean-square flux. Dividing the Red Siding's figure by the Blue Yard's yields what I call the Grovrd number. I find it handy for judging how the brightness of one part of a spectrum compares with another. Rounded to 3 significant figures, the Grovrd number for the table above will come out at 1.02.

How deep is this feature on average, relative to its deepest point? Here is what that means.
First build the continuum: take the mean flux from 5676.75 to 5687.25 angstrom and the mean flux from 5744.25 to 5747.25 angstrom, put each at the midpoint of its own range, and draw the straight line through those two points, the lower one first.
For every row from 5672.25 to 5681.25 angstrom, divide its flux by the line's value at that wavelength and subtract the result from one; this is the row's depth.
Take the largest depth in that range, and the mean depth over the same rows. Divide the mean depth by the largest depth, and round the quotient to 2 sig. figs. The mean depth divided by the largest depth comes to 5.6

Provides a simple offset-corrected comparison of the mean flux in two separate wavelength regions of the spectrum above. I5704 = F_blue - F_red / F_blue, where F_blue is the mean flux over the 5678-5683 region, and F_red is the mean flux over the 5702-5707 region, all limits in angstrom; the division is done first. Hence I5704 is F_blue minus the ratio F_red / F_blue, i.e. 11.4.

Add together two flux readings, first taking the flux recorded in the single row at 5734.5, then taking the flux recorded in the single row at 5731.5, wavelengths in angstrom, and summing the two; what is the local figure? 25.1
